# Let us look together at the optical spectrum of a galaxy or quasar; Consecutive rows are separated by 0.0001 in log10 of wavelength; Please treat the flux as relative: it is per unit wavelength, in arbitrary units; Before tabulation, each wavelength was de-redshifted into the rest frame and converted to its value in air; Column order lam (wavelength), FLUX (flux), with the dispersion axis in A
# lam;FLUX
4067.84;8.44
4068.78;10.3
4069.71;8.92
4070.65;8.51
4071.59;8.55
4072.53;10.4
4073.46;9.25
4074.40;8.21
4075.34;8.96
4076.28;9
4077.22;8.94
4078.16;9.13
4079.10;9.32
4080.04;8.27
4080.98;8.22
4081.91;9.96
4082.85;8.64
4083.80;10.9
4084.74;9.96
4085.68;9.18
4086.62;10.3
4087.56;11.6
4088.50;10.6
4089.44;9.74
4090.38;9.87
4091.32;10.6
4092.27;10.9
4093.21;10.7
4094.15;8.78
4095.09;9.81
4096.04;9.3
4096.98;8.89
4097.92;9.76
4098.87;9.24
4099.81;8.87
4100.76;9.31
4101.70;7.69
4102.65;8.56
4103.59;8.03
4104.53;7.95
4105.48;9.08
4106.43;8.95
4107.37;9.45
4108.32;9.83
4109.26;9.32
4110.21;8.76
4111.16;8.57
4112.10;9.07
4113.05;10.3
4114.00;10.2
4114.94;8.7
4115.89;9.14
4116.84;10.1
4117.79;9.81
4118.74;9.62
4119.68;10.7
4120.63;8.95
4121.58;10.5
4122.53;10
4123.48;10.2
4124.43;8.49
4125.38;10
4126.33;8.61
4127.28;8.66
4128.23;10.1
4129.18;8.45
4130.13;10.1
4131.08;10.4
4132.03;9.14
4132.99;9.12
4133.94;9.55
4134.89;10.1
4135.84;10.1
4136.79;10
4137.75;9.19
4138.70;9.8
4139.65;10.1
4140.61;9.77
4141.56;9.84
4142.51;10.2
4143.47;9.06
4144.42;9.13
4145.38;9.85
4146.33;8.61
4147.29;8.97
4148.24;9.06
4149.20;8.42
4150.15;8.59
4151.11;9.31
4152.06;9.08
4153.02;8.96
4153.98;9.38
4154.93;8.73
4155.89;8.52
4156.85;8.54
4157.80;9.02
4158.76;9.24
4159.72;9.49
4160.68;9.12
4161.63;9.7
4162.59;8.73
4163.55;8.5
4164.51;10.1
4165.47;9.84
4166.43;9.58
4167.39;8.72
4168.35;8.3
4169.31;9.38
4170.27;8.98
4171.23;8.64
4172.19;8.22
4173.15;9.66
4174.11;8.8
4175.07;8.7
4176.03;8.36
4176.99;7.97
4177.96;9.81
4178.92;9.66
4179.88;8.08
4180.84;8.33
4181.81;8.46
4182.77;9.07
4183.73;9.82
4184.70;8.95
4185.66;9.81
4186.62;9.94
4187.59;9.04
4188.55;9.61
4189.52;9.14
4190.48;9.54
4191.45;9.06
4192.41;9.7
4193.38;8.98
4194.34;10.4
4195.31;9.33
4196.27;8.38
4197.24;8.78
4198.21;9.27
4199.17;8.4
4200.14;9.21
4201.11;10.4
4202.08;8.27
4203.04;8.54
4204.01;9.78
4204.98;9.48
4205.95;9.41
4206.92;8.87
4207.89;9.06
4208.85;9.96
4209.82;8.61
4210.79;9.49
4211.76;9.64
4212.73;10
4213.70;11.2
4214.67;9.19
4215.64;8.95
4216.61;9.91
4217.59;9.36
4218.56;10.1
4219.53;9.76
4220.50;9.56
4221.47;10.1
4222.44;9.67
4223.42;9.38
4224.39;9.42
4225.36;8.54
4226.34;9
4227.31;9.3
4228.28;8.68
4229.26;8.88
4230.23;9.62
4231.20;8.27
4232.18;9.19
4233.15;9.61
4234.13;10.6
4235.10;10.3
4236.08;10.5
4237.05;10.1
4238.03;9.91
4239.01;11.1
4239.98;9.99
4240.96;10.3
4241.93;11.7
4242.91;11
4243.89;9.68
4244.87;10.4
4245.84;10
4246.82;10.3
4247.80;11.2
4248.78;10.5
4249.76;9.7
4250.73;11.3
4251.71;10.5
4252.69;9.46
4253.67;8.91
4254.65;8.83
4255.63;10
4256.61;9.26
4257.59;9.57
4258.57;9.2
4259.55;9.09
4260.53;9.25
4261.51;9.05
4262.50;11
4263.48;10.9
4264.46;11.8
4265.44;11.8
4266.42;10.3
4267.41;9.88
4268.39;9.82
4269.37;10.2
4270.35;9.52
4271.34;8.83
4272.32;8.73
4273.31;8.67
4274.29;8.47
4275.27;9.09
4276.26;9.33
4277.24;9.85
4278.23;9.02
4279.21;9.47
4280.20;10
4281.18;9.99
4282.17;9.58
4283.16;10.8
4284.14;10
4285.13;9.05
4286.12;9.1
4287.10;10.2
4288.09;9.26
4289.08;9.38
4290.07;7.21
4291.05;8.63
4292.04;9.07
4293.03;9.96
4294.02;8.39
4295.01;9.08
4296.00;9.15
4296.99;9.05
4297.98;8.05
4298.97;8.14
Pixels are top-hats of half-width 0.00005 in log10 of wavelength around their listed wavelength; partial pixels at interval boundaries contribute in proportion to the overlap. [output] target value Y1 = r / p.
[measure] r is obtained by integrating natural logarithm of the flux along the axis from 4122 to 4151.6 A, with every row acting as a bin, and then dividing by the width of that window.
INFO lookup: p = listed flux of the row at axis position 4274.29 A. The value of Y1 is 0.26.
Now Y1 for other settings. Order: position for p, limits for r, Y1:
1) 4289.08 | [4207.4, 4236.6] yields 0.24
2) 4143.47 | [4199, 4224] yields 0.25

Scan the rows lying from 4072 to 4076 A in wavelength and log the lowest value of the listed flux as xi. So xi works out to 8.21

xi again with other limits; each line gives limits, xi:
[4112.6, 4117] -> 8.7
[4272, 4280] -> 8.47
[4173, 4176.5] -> 8.36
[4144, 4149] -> 8.61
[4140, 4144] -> 9.06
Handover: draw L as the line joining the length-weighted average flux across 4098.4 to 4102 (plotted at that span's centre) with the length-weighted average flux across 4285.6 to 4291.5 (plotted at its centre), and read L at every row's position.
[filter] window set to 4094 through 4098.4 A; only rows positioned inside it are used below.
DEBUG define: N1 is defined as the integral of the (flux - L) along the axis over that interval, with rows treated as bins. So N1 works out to 2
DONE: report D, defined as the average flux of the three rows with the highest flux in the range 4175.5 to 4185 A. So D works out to 9.8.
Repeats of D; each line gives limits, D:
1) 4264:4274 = 11.3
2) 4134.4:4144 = 10.1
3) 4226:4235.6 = 10.2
